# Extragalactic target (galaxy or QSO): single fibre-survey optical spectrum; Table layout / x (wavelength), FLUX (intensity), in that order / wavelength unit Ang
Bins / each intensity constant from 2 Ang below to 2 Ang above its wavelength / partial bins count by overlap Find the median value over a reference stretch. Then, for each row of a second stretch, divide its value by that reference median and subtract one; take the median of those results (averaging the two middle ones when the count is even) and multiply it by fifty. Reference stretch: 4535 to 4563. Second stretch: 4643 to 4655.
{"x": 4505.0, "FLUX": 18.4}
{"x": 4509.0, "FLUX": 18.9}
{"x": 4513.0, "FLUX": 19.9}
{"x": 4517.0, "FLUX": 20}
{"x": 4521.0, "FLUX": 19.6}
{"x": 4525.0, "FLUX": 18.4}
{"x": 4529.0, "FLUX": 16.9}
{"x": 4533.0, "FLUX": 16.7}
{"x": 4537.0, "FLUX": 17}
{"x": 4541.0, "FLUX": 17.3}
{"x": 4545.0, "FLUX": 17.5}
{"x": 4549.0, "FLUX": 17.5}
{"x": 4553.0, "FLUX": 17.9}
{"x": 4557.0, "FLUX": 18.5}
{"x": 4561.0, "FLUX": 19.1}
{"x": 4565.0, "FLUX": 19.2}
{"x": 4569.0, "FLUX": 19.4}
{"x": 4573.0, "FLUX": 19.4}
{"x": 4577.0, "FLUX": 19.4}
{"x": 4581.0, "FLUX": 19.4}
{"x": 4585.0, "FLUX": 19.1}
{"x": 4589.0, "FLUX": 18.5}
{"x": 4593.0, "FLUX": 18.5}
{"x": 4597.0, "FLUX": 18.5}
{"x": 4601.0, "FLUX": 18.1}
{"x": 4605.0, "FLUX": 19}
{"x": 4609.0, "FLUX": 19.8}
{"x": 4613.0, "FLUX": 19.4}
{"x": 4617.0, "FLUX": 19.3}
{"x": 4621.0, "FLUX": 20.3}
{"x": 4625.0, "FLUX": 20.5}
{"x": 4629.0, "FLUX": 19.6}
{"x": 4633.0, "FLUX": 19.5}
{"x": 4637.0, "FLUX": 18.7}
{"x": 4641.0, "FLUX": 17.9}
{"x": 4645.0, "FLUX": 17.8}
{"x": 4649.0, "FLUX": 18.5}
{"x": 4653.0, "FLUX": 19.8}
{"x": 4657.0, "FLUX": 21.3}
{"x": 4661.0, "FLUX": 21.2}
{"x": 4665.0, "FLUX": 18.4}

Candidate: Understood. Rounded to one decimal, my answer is 2.9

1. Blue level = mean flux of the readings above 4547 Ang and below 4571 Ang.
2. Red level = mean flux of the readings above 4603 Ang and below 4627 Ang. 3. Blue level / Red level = 0.94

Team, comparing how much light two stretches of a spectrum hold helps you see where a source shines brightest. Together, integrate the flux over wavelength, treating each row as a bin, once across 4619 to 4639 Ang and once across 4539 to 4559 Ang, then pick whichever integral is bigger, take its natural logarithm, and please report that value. 5.98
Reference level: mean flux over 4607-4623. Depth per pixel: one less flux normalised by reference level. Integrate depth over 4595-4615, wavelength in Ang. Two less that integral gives 1.2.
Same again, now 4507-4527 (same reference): 1.7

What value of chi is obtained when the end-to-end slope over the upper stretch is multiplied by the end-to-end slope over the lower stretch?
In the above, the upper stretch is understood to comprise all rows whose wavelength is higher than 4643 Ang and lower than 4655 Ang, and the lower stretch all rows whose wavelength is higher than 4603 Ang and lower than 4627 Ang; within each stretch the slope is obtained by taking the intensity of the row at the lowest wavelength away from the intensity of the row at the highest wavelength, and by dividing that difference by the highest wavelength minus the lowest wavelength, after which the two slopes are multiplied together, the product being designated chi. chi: 0.019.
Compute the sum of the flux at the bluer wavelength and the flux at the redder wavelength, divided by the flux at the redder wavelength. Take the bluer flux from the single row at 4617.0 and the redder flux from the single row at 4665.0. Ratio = 2.05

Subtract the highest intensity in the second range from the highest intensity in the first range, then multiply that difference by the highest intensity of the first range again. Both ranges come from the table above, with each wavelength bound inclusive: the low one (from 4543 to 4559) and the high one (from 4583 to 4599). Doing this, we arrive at -11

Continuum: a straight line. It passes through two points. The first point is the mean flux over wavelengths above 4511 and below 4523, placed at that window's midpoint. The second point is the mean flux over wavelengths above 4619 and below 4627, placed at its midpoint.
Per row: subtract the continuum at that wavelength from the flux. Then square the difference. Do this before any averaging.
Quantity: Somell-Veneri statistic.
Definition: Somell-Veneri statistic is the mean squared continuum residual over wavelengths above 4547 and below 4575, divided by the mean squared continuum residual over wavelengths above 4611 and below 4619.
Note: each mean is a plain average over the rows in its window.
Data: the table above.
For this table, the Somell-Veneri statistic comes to 2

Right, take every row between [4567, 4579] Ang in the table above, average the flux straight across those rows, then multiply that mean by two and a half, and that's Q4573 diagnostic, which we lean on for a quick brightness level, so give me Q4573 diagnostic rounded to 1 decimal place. 48.5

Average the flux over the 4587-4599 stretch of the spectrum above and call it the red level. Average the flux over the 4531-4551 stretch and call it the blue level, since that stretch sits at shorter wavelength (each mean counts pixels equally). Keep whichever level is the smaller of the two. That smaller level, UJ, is 17.20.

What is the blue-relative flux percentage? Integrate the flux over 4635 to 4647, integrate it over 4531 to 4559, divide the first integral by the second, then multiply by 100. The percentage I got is 44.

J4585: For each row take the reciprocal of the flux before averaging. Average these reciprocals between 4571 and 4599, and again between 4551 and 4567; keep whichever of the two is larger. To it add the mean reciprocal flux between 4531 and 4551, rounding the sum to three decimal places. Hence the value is 0.112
